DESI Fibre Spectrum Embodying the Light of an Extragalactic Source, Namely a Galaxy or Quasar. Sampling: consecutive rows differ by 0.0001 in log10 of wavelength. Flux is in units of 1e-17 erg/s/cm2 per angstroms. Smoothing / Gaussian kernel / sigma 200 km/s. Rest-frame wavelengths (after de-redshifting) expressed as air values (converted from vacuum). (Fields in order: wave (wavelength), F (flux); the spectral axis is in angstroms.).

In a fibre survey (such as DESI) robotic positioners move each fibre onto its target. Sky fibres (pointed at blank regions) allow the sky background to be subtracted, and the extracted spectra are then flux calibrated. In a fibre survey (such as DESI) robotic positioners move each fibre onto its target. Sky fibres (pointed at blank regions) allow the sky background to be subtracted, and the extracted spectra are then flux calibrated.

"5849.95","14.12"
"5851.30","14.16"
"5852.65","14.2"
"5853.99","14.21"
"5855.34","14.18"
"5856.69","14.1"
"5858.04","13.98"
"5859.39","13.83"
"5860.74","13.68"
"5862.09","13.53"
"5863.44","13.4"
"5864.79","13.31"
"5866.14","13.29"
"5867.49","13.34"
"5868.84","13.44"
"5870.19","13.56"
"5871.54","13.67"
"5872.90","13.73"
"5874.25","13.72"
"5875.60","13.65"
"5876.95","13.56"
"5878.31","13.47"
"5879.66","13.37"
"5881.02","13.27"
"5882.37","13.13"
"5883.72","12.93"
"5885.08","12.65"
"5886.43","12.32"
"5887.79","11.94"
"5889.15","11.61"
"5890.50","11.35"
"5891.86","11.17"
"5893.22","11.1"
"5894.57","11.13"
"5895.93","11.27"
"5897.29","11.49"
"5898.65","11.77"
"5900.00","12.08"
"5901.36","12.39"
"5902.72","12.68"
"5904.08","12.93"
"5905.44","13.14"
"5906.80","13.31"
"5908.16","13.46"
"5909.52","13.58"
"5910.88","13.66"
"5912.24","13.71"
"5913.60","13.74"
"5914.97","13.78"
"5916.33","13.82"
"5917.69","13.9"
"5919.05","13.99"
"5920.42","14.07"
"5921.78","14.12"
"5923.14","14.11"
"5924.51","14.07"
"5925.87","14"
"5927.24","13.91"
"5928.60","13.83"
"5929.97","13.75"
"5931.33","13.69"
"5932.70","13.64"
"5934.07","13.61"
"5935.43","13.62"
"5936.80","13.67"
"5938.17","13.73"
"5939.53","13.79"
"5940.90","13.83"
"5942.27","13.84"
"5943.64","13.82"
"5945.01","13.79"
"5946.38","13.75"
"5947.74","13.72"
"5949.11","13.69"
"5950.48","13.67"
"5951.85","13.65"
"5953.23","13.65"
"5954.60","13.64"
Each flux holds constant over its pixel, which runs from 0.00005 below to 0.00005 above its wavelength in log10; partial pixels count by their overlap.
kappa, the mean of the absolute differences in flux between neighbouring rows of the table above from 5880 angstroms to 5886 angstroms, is 0.21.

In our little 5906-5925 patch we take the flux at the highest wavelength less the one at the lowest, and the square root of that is 0.9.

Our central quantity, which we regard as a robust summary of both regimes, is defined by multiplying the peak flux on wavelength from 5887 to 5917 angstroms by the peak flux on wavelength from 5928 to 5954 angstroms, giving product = 191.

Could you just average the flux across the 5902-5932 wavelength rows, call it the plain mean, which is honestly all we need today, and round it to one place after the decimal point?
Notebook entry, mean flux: 13.7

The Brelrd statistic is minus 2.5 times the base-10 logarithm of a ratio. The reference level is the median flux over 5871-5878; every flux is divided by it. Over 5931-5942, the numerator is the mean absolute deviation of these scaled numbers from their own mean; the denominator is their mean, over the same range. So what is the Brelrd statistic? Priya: 5.82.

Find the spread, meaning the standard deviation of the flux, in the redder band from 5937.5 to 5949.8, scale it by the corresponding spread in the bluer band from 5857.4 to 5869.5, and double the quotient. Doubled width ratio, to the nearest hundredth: 0.43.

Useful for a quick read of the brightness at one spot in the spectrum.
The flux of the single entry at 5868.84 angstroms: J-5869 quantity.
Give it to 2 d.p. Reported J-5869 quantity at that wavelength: 13.44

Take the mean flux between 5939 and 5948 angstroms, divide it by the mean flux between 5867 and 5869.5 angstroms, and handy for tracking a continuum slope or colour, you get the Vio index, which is 1.03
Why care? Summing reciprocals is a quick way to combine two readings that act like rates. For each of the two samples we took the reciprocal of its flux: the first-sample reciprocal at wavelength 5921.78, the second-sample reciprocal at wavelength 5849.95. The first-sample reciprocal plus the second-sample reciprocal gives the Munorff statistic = 0.142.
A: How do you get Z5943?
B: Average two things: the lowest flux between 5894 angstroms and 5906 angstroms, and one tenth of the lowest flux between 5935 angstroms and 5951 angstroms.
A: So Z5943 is 6.2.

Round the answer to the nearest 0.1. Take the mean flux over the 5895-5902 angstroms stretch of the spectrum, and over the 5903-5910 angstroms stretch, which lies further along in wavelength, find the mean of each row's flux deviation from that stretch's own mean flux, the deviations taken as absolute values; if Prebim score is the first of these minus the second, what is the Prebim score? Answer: 11.6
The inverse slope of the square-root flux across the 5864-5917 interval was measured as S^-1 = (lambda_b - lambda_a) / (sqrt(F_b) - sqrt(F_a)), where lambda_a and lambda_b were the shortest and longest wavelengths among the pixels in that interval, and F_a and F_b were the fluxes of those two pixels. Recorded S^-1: 744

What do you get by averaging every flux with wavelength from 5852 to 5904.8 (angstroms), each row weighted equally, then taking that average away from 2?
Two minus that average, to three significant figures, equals -10.9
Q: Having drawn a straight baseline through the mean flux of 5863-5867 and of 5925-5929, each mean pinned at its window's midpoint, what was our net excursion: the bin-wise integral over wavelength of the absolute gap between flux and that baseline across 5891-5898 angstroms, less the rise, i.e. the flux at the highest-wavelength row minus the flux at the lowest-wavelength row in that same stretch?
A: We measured 16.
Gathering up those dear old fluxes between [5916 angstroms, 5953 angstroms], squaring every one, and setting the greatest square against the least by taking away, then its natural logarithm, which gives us 2.6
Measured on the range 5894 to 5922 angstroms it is 4.3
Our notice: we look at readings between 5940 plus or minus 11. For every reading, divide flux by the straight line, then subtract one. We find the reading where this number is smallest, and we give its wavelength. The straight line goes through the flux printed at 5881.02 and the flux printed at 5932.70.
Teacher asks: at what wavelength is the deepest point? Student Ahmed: 5950.48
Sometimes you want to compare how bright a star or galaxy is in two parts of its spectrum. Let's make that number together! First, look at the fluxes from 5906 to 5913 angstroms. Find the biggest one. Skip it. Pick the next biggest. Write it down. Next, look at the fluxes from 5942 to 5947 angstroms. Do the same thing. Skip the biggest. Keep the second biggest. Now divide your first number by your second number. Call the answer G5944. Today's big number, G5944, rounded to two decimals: 0.99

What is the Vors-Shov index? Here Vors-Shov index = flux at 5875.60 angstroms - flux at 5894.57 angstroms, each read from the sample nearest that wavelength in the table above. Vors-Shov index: 2.5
